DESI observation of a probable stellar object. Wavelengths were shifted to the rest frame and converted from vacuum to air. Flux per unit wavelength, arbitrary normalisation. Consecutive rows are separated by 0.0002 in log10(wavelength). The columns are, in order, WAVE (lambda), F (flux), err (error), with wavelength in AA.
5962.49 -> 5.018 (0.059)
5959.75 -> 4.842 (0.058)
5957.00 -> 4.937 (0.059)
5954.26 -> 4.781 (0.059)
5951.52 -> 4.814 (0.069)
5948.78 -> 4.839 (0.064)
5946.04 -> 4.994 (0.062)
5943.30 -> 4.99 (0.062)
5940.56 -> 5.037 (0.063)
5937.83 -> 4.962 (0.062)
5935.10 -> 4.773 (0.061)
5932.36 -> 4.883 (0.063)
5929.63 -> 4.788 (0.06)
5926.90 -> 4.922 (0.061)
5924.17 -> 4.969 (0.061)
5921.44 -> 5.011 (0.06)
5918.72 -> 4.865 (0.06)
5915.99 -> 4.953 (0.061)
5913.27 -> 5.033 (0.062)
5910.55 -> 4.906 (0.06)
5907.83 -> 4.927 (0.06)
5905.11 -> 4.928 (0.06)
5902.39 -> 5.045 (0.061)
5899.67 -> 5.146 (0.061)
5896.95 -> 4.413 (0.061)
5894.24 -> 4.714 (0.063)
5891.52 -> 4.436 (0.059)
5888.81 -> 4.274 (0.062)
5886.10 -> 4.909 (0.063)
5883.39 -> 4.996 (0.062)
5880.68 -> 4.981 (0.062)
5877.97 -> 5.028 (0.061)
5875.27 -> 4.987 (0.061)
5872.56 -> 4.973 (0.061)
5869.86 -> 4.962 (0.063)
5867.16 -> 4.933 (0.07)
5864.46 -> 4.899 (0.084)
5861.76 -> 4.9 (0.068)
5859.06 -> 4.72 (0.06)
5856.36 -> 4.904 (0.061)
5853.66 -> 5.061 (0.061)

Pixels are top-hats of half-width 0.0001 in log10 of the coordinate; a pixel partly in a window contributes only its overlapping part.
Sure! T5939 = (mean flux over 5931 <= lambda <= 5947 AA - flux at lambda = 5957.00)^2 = 0.000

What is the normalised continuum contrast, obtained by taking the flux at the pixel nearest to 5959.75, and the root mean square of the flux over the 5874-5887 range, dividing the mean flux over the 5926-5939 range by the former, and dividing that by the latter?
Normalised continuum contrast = 0.202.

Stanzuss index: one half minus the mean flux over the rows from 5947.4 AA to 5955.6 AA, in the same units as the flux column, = -4.31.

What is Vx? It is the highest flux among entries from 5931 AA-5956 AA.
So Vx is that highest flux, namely 5.037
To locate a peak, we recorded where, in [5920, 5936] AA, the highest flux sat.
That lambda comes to 5921.44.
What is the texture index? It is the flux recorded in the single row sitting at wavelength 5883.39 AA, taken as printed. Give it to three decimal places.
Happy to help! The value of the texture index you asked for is 4.996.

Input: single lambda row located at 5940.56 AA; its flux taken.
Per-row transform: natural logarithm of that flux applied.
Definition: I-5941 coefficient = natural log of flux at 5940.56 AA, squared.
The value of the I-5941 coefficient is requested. 2.61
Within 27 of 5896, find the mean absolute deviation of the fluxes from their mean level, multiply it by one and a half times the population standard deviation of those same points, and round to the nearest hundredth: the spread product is 0.06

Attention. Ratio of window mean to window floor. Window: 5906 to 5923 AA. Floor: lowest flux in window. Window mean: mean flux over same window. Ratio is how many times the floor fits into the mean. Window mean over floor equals 1.02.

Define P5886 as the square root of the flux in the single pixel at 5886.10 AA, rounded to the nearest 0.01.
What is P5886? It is 2.22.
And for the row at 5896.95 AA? 2.10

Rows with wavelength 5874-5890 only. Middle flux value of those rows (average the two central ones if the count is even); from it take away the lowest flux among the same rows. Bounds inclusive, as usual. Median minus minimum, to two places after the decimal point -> 0.71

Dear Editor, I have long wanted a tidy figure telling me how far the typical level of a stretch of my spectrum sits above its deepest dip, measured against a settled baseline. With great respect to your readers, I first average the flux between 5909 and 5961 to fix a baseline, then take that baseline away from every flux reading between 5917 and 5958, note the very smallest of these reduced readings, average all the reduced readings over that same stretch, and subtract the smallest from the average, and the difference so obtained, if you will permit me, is 0.13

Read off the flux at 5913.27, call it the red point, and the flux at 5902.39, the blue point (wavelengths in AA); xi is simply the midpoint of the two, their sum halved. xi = 5.04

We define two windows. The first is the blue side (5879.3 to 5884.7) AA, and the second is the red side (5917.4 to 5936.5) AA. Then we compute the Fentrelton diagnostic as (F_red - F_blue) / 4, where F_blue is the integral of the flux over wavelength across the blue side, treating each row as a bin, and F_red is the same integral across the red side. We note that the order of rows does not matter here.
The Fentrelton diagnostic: 17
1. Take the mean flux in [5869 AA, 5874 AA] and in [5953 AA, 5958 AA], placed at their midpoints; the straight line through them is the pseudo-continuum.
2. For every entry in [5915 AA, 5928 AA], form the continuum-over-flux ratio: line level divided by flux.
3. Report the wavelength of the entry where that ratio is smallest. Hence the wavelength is 5921.44 AA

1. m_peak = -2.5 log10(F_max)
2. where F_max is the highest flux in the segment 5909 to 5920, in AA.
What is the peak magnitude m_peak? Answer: -1.75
